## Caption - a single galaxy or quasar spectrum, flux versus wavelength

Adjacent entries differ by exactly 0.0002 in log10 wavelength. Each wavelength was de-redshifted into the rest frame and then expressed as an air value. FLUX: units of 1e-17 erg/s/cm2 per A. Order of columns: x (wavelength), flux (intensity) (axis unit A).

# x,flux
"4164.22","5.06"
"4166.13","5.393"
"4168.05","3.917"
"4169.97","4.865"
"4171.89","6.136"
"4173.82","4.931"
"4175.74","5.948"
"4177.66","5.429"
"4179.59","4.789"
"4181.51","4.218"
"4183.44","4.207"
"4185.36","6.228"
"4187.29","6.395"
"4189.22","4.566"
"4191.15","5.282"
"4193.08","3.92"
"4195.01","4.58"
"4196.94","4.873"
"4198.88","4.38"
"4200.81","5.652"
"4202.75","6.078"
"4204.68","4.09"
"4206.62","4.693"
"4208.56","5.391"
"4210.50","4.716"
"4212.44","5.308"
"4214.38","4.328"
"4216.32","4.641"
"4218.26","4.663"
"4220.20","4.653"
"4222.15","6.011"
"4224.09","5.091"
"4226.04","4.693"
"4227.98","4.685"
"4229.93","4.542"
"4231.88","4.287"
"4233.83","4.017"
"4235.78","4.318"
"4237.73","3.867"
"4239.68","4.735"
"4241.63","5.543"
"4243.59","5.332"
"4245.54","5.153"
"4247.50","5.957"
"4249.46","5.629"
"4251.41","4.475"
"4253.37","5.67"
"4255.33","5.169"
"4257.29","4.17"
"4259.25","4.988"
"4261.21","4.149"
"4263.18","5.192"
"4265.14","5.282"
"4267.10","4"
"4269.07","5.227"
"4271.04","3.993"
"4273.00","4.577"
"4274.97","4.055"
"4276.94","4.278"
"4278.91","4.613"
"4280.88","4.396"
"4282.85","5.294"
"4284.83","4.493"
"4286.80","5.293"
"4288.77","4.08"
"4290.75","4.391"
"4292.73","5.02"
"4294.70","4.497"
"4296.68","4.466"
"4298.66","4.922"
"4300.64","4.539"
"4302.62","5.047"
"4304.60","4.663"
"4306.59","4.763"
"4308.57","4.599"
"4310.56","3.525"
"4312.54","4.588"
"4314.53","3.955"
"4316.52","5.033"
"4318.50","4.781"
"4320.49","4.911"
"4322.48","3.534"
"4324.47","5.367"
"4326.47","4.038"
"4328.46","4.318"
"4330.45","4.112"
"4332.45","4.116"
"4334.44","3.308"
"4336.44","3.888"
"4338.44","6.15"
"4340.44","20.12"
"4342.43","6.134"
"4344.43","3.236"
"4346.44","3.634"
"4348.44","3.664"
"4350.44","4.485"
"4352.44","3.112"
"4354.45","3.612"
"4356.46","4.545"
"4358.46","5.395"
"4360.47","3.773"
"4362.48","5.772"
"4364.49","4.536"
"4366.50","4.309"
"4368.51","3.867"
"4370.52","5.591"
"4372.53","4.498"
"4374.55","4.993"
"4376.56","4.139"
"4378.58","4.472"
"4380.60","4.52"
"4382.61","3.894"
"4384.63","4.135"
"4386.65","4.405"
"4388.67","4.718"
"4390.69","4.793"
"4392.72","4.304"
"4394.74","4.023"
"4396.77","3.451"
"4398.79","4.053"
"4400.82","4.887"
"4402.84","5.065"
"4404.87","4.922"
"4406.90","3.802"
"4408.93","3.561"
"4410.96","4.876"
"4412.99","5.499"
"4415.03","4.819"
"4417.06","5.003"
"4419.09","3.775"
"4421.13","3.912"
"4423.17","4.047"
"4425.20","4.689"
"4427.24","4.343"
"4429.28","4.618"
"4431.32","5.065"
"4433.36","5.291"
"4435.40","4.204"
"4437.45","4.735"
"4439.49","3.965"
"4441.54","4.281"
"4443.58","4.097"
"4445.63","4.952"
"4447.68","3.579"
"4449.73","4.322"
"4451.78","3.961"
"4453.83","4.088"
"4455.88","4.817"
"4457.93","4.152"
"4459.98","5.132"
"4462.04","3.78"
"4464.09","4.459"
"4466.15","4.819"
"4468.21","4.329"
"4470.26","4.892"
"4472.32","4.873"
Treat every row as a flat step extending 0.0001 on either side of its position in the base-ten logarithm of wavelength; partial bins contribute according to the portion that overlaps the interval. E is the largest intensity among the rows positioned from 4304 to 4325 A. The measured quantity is 5.367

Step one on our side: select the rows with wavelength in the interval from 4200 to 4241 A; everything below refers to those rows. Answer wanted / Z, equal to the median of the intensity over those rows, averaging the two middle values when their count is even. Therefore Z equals 4.7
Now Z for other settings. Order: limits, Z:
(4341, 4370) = 4.1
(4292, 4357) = 4.5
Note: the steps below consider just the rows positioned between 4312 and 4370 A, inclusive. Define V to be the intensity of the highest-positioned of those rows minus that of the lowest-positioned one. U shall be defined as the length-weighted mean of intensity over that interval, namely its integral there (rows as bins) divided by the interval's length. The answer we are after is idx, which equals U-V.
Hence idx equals 5.64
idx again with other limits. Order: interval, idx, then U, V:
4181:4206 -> 5.10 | 4.97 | -0.1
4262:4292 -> 5.41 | 4.61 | -0.8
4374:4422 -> 5.49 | 4.41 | -1.1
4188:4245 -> 4.03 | 4.80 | 0.8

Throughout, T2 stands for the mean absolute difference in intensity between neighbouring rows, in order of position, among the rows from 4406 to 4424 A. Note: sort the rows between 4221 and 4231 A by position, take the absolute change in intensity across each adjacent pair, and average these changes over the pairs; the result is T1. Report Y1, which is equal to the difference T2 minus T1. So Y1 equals 0.20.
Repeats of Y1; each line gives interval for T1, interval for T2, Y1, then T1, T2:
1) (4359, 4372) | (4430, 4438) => -0.51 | 1.13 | 0.61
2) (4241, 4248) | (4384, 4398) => -0.06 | 0.40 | 0.33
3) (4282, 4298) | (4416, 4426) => -0.08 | 0.62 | 0.54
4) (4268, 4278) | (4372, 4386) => -0.21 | 0.64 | 0.43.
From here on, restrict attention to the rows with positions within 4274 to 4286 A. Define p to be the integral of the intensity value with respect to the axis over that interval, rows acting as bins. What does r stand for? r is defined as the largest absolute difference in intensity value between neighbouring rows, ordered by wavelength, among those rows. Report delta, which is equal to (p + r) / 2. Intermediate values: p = 54.4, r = 0.9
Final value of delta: 28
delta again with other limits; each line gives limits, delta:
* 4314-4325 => 26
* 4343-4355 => 23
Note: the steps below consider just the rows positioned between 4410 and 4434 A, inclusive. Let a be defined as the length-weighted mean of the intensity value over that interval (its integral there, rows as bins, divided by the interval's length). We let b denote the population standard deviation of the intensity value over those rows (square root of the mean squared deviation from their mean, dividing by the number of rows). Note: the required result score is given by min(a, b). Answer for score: 0.52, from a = 4.7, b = 0.52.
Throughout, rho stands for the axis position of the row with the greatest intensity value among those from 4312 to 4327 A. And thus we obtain 4324.47 A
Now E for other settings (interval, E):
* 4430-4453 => 5.291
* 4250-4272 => 5.67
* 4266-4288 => 5.294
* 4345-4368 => 5.772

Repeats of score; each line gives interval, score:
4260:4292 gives 0.49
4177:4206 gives 0.79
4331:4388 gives 3.03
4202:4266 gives 0.59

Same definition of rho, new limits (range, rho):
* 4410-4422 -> 4412.99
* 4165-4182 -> 4171.89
